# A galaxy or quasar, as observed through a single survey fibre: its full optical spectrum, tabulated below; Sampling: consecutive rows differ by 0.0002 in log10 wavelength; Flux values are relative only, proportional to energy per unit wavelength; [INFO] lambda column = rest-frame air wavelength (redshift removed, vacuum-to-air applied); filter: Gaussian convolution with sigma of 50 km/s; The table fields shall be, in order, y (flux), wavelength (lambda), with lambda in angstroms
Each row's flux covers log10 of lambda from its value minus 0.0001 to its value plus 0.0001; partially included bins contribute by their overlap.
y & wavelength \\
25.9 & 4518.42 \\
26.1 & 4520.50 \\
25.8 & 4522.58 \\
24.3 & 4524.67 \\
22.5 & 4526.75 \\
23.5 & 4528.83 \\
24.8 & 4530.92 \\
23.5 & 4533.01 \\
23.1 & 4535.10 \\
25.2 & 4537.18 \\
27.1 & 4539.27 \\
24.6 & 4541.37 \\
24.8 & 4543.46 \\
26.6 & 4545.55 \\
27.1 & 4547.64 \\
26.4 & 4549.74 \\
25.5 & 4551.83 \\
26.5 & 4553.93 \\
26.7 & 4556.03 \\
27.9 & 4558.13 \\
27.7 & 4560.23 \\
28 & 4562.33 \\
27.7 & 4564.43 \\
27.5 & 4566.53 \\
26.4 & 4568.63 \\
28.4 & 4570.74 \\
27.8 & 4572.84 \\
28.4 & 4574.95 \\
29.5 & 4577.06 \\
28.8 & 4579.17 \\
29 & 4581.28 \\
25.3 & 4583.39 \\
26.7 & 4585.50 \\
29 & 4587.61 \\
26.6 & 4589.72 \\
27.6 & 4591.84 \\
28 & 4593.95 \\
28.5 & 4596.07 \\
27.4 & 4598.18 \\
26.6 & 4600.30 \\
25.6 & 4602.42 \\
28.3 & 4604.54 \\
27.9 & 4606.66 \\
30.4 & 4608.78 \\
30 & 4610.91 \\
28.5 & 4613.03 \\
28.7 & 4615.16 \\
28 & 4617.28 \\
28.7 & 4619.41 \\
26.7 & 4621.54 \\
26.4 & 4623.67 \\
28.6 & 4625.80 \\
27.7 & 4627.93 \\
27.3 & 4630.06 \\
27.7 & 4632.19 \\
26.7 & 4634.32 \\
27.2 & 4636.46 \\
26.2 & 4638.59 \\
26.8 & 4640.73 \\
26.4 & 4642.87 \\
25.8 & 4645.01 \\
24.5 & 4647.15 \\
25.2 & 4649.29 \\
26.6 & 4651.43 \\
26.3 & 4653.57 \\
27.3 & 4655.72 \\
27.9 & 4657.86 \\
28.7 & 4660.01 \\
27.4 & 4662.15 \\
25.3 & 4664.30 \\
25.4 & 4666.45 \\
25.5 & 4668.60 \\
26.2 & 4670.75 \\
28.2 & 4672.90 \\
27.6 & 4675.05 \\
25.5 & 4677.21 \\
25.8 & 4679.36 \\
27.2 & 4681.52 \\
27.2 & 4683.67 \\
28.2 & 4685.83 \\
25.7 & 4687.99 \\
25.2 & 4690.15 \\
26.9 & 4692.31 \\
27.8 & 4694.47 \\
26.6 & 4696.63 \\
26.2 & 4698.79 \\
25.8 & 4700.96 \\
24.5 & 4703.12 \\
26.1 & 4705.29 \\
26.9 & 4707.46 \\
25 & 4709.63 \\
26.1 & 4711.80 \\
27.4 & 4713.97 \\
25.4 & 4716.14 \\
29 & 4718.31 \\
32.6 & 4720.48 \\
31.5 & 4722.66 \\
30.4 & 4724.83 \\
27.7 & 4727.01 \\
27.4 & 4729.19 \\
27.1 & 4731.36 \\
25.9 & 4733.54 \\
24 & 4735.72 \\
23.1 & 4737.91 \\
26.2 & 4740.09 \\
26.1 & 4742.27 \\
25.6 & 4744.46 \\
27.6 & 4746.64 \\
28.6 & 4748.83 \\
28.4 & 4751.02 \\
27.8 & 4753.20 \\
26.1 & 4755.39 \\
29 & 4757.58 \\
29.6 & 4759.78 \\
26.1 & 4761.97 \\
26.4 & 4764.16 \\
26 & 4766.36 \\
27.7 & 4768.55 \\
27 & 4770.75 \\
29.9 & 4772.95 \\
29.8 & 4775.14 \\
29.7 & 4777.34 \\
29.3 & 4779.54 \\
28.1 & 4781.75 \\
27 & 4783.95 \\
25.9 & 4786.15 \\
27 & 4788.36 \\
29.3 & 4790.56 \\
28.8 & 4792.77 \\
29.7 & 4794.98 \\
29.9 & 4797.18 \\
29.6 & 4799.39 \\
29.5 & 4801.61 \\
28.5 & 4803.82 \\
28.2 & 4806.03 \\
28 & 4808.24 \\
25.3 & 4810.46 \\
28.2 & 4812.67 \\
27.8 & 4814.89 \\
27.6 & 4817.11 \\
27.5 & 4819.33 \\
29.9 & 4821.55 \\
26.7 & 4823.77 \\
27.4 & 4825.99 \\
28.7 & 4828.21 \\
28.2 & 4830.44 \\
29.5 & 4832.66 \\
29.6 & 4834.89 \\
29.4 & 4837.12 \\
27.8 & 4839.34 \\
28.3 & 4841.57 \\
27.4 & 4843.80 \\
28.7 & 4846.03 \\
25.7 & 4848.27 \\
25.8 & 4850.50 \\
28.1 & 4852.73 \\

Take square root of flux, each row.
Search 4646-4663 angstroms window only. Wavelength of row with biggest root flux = 4660.01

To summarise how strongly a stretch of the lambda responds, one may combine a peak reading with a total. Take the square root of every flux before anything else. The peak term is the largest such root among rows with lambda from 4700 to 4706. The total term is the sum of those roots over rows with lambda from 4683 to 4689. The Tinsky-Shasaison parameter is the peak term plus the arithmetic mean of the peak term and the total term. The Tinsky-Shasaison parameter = 15.5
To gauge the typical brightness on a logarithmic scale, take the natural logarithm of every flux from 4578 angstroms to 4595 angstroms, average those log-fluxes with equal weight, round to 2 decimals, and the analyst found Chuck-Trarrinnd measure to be 3.32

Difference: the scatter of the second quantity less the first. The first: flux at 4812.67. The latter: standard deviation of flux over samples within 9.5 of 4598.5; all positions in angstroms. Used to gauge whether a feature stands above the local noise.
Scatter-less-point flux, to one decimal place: -27.3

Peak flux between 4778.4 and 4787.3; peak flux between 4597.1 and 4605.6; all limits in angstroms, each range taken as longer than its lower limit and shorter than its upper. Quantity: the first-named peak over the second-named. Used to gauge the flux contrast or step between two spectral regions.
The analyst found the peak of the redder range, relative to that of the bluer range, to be 1.04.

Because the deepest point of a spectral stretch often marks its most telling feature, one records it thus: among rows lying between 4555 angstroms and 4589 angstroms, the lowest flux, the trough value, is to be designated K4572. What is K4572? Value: 25.3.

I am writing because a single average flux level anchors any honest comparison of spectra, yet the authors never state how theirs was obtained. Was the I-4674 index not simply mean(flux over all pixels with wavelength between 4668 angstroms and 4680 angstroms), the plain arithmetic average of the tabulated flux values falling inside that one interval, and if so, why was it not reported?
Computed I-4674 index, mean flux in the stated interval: 26.5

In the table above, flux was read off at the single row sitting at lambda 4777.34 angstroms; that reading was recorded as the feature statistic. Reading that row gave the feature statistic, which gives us 29.7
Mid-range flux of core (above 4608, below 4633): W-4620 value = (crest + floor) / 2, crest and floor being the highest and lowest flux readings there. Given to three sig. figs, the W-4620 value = 28.4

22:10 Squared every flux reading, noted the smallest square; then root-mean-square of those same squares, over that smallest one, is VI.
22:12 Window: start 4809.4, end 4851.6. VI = 1.22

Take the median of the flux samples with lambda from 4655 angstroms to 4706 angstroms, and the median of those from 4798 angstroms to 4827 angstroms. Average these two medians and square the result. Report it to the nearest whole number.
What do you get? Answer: 740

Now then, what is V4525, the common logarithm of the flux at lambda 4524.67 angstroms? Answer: 1.39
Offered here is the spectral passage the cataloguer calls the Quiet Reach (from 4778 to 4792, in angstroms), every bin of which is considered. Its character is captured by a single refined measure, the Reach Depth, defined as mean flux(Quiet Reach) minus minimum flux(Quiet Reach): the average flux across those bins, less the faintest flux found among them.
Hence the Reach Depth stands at 1.9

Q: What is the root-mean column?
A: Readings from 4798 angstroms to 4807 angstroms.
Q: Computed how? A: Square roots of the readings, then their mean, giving 5.38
